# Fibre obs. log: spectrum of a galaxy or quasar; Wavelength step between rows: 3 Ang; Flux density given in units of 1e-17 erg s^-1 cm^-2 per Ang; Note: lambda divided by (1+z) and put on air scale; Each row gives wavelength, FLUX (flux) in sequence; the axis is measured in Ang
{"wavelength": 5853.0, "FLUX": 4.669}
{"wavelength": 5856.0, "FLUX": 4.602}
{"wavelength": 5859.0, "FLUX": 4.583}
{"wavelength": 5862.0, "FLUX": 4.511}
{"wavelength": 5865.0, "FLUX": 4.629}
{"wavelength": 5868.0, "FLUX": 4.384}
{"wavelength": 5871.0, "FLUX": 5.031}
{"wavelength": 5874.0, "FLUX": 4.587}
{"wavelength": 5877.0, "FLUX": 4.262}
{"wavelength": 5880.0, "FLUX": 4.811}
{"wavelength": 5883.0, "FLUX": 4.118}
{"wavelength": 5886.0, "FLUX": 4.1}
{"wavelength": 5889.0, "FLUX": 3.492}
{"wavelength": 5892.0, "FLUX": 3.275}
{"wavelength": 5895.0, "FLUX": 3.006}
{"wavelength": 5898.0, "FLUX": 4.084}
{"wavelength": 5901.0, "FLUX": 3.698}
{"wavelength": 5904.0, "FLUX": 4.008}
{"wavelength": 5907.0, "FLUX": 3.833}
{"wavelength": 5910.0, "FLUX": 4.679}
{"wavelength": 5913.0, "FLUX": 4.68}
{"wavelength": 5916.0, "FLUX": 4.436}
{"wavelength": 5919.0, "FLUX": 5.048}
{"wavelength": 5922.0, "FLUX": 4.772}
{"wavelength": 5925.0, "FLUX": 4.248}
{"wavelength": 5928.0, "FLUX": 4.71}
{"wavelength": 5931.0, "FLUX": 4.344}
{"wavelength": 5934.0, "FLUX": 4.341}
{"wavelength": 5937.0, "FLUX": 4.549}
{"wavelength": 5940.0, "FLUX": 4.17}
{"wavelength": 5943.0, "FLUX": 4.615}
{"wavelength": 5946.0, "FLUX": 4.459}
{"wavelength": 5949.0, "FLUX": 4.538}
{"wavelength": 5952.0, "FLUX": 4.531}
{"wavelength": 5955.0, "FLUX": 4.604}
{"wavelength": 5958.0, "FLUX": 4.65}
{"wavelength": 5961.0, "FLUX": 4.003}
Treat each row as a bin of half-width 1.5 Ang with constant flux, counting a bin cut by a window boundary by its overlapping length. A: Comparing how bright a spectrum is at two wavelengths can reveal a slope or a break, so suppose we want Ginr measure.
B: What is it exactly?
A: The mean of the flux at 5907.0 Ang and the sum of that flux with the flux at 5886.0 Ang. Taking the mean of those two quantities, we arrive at 5.9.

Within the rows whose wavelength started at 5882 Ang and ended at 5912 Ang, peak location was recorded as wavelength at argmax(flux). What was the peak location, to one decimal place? 5910.0 Ang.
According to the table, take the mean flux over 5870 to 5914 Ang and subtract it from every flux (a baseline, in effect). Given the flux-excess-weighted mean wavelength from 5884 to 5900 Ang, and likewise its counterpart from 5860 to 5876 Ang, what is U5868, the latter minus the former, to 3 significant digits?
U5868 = -24.0 Ang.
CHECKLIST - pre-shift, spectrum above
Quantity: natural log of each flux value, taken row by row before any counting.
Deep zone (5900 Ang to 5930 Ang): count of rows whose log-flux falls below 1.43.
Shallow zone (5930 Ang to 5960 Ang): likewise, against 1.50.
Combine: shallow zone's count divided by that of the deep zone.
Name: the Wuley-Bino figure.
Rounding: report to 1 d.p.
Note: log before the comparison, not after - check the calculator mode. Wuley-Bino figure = 1.3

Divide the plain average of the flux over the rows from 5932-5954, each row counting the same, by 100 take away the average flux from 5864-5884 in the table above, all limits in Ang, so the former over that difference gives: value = 0.0467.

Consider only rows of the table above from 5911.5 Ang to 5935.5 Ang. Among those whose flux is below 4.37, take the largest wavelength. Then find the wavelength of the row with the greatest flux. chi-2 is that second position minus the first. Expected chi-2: -15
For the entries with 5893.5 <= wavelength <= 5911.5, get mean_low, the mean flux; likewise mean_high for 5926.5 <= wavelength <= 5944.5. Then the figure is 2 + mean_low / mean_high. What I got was 2.87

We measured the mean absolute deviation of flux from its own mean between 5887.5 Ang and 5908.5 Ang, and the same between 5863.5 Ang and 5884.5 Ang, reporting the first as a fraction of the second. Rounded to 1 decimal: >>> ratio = 1.3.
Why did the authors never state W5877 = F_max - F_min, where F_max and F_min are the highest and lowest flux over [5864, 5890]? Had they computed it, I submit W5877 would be 1.5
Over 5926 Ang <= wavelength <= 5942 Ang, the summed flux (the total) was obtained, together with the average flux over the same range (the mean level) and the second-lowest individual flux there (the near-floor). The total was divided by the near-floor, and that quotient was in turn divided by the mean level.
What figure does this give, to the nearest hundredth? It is 1.15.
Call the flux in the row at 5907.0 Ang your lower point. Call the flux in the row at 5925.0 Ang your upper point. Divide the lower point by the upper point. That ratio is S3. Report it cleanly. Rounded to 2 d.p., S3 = 0.90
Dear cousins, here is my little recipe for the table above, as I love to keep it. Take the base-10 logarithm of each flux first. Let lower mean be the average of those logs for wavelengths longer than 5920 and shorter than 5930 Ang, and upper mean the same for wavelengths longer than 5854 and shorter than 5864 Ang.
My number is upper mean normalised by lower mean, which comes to 0.999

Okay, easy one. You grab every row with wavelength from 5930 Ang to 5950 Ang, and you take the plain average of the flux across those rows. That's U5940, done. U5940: 4.43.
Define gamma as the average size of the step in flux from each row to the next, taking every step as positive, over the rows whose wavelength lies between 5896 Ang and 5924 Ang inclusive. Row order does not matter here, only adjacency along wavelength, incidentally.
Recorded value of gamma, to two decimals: 0.36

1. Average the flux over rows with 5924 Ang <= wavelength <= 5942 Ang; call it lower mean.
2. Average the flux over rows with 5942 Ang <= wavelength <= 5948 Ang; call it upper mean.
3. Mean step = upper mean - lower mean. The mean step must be 0.1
